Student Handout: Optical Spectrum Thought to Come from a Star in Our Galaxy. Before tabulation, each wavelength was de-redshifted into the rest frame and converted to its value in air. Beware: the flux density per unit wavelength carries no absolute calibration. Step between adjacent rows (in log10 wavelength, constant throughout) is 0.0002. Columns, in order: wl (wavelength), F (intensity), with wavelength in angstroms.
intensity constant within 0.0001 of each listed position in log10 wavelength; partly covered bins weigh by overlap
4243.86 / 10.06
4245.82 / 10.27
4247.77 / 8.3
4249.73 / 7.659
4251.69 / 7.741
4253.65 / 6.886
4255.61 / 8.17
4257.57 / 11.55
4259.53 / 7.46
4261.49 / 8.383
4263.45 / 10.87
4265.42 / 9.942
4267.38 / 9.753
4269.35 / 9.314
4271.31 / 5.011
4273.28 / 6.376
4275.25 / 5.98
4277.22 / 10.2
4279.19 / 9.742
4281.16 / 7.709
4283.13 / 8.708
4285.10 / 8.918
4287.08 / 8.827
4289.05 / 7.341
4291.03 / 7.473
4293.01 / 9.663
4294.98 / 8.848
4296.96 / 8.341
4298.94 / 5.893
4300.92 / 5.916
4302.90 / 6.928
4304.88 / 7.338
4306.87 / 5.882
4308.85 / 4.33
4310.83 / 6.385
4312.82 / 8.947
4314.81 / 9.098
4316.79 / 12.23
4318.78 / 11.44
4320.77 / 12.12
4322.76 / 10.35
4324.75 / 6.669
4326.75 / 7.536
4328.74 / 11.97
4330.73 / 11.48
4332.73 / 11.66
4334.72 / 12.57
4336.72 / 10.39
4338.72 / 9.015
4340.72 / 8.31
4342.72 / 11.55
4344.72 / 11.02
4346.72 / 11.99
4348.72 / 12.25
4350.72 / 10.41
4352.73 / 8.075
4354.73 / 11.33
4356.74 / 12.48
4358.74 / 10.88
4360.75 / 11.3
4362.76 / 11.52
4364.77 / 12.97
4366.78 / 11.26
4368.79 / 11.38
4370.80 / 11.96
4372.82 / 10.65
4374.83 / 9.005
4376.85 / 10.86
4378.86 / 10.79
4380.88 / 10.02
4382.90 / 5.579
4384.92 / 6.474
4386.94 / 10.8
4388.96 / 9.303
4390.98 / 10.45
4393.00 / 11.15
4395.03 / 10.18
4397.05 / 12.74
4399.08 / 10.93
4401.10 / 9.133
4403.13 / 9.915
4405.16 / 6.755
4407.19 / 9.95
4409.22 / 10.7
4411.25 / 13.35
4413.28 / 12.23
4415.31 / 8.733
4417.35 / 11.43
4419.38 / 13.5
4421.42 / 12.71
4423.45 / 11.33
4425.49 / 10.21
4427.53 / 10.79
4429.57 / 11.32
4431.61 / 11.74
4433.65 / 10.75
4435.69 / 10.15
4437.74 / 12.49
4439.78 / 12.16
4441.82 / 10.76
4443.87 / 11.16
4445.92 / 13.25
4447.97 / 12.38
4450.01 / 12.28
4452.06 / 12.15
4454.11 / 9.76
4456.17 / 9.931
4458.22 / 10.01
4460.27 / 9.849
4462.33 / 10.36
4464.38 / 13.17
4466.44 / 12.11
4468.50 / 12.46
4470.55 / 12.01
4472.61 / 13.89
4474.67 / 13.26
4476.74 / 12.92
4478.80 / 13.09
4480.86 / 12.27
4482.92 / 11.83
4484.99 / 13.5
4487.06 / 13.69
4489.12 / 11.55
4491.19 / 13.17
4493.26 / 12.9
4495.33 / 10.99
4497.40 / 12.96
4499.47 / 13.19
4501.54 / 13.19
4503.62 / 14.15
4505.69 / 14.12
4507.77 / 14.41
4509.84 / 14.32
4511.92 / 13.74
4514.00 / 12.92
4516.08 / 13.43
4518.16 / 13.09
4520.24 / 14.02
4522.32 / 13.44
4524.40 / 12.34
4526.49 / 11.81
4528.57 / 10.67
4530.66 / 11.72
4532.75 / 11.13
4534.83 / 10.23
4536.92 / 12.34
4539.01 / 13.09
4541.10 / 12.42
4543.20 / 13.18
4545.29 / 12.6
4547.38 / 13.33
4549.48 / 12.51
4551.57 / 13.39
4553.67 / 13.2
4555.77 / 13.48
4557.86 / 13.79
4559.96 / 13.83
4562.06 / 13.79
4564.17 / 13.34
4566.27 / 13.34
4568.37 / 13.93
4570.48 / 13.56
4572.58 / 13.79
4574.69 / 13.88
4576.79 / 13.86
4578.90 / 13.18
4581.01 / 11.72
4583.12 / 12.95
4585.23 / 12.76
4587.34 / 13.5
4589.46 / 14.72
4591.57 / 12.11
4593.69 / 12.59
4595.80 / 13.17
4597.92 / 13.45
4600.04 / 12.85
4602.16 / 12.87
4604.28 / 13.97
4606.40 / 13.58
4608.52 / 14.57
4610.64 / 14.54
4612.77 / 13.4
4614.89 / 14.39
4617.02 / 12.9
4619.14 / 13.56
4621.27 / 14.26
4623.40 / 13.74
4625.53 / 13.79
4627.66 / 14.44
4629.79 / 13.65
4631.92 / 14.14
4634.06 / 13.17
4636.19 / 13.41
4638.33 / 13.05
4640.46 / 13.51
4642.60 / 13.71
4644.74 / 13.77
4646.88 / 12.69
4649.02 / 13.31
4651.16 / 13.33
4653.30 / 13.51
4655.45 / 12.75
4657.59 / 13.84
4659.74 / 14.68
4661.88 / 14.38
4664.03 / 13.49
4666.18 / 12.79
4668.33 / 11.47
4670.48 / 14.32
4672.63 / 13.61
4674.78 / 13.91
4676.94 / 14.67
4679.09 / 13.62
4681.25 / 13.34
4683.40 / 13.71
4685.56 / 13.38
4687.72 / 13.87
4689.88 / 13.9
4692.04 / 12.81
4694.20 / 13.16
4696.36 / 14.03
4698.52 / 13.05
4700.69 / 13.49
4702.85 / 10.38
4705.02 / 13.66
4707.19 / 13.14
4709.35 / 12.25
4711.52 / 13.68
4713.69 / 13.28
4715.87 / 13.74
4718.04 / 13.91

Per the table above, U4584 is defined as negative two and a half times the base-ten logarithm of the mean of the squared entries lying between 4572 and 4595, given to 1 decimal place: -5.6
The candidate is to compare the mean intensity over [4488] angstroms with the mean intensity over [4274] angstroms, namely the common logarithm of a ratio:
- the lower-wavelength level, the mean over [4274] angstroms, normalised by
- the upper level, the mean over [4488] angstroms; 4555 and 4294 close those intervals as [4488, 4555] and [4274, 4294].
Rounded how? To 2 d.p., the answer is -0.18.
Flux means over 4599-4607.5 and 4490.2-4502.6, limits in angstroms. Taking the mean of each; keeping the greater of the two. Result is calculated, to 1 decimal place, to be 13.3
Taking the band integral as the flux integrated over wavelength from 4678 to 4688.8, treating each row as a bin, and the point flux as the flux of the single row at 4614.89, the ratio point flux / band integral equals 0.098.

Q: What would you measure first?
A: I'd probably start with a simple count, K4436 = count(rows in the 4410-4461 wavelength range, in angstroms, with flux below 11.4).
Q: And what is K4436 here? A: 13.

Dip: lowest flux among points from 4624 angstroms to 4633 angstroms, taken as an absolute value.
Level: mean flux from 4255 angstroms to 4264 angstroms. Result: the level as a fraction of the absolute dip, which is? 0.68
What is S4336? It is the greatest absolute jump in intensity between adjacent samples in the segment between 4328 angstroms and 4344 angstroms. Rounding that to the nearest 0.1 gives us 3.2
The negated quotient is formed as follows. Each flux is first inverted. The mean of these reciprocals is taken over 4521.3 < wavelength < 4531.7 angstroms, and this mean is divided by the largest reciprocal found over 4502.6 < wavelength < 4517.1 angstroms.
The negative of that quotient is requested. -1.1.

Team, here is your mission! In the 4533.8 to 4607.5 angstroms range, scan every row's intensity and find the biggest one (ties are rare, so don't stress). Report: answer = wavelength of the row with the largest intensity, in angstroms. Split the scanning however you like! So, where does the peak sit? 4589.46 angstroms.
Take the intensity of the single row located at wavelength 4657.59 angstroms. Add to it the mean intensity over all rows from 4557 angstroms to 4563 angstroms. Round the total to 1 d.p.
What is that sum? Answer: 27.6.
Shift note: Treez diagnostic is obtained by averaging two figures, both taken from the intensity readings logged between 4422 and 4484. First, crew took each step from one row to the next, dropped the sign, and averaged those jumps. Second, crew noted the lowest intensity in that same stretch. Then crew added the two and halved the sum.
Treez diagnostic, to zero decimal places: 5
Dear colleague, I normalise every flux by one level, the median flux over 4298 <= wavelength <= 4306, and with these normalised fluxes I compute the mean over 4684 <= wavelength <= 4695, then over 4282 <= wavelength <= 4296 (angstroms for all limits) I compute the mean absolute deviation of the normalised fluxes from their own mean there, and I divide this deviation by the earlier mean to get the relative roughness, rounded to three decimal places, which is 0.048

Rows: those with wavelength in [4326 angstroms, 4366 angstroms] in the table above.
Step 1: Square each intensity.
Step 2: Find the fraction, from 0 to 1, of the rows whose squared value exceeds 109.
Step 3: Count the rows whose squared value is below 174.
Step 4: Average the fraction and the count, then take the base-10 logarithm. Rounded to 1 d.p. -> 1.0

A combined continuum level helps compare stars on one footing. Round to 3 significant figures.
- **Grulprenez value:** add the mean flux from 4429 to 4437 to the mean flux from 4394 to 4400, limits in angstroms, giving 22.3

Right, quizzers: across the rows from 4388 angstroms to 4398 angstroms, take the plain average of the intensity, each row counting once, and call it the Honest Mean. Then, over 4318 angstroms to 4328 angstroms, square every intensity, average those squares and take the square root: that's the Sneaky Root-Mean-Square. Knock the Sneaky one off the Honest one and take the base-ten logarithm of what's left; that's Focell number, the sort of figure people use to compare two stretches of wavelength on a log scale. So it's 0.0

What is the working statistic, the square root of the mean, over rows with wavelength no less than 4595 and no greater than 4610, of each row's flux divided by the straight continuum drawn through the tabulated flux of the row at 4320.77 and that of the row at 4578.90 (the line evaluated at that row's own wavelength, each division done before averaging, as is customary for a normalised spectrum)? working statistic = 1.01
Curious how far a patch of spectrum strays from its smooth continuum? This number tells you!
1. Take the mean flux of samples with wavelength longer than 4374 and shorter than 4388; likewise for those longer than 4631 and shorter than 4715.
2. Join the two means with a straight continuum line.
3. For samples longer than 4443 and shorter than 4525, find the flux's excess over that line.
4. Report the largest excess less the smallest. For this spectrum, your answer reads 3.9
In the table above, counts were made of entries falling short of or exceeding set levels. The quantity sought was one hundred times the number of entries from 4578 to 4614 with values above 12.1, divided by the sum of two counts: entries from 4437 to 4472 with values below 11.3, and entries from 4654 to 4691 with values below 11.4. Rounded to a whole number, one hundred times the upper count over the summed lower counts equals 229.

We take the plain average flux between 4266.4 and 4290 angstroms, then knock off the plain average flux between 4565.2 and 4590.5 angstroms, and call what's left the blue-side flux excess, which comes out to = -5.3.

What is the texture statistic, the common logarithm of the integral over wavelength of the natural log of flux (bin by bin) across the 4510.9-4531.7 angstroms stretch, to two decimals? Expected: 1.72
